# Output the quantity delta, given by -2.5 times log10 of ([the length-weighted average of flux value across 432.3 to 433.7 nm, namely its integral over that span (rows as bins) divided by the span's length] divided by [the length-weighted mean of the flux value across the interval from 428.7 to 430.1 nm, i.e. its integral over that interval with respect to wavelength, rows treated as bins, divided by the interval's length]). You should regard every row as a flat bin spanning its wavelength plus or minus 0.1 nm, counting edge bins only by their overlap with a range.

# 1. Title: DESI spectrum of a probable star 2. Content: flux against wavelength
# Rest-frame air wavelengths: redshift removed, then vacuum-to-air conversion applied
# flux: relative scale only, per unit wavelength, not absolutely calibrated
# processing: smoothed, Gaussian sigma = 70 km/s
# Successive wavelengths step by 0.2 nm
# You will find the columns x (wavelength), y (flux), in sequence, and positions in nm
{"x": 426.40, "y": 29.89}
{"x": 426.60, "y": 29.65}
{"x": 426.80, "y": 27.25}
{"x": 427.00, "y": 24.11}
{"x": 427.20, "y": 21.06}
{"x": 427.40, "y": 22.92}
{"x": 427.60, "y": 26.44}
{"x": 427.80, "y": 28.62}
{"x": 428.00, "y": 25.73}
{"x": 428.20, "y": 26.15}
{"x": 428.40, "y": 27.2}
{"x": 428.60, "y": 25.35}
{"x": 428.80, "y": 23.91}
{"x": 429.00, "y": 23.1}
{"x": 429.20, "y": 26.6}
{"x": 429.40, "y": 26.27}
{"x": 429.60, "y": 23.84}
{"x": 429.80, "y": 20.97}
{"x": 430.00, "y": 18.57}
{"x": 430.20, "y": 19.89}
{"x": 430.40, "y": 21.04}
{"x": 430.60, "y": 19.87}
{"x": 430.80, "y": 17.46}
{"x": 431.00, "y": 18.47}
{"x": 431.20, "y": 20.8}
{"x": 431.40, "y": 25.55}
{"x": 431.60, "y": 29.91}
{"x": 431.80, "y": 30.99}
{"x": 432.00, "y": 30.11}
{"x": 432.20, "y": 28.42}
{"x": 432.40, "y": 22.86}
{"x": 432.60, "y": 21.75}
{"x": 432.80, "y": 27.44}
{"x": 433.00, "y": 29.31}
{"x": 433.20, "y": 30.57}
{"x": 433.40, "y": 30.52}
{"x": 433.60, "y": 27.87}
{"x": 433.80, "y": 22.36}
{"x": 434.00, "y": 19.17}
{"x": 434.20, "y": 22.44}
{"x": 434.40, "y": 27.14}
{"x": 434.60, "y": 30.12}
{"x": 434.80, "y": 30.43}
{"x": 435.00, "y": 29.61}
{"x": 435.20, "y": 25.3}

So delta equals -0.17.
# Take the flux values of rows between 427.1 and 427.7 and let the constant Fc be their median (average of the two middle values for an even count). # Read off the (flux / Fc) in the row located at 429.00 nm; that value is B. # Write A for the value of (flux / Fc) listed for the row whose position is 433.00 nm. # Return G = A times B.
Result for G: 1.29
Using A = 1.28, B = 1.0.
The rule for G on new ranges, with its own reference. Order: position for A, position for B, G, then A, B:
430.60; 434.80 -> 1.15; 0.87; 1.3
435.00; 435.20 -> 1.43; 1.29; 1.1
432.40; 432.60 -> 0.95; 1.00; 0.9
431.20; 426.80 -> 1.08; 0.91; 1.2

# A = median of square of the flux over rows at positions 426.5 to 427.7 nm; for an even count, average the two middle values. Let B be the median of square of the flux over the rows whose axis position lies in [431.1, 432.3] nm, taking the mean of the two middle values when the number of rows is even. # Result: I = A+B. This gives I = 1491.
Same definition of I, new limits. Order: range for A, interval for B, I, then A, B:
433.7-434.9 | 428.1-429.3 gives 1283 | 620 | 663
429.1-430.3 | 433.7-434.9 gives 1124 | 504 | 620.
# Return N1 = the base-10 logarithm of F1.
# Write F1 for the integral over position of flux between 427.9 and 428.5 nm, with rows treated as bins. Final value 1.199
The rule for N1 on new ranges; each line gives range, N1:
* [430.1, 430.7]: 1.085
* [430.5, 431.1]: 1.048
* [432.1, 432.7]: 1.165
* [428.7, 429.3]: 1.168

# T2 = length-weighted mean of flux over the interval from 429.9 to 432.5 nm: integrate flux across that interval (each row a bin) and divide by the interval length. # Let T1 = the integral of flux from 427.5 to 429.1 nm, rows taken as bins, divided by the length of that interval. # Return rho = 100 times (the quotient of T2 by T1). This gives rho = 91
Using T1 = 25.8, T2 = 23.4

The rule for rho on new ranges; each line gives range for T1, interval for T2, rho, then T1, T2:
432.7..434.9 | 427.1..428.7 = 94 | 27.0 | 25.4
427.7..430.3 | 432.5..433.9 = 111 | 24.3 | 27.1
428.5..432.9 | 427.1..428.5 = 107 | 23.8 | 25.4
